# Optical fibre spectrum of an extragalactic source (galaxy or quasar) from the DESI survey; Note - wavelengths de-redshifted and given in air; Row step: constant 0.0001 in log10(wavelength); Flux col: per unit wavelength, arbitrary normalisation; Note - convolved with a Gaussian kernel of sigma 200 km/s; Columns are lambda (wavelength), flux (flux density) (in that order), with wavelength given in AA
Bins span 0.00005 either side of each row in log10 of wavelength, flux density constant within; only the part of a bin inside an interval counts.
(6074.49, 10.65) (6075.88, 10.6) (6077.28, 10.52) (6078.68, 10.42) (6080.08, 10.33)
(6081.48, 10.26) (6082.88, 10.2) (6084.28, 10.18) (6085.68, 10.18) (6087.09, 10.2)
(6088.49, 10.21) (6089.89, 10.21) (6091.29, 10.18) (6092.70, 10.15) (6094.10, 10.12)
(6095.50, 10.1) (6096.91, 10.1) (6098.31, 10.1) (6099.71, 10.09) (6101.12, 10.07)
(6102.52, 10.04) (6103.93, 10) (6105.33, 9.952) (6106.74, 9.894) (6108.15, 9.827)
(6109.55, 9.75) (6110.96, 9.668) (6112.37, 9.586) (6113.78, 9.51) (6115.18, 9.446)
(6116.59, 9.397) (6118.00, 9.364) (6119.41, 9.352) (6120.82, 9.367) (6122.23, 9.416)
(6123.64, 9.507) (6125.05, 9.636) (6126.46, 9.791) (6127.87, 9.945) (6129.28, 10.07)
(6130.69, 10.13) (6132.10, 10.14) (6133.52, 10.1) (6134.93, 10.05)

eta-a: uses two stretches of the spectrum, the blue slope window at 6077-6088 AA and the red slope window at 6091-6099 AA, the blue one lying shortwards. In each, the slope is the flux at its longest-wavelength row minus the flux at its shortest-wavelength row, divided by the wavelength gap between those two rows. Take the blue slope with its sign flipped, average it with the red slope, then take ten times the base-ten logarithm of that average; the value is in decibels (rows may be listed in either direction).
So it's -19.7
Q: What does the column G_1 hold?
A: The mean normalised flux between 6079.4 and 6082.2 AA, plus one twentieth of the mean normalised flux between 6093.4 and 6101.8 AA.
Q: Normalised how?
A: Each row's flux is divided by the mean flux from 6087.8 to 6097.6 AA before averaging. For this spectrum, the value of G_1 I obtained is 1.064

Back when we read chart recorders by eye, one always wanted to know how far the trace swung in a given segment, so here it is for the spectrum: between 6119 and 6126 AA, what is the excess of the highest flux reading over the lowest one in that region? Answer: 0.28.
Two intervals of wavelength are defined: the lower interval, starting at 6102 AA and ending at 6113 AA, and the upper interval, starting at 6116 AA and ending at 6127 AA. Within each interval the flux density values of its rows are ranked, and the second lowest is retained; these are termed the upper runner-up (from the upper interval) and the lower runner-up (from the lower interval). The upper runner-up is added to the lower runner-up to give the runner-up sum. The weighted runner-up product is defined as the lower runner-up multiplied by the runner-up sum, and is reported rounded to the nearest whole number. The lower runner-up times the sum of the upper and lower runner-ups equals 184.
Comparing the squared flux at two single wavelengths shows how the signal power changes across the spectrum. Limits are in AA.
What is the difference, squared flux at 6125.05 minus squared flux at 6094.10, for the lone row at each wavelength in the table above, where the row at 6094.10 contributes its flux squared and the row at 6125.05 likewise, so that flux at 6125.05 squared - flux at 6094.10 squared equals -10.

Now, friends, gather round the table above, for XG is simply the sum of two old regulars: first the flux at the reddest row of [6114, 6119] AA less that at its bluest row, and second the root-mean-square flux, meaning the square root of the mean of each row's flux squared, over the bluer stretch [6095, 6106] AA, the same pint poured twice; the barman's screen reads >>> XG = 10.0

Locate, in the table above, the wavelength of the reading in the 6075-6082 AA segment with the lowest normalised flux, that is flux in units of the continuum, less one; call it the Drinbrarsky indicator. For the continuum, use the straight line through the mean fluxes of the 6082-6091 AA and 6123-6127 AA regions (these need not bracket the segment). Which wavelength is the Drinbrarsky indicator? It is 6081.48 AA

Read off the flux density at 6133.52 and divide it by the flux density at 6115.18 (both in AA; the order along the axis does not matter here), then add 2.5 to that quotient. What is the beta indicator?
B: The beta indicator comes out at 3.57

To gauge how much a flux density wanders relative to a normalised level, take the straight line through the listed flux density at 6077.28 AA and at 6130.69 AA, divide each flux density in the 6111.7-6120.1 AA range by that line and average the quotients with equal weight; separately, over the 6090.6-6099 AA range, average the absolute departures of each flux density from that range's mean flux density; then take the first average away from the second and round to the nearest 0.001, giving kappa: -0.896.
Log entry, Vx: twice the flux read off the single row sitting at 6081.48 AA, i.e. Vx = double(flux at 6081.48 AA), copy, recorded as 20.5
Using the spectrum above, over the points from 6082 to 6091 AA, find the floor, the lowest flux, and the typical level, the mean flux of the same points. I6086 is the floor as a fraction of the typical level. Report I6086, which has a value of 0.998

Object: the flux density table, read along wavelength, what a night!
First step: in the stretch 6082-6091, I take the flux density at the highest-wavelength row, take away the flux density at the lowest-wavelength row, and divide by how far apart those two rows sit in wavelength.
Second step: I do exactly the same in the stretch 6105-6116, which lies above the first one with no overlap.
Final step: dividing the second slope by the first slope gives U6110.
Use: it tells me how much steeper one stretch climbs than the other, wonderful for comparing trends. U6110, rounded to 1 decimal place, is -36.0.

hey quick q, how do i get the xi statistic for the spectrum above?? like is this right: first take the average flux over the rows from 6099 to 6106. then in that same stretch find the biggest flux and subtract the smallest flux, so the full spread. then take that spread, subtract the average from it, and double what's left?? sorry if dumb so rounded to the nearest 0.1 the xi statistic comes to -19.8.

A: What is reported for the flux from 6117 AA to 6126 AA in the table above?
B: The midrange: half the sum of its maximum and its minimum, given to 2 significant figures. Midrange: 9.5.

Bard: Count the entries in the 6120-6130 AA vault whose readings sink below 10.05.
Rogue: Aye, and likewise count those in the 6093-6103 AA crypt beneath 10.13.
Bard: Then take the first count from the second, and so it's 1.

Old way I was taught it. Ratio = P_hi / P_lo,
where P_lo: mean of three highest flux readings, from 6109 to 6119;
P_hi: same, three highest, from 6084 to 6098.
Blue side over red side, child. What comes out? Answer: 1.06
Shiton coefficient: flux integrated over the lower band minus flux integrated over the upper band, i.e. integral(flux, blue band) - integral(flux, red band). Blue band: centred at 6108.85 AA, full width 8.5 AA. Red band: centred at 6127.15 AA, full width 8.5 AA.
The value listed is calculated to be -1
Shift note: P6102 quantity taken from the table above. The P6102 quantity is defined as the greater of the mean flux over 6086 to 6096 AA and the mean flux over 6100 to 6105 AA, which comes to 10.2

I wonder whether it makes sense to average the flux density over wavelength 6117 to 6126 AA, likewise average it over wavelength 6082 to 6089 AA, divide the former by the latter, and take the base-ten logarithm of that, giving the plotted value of -0.033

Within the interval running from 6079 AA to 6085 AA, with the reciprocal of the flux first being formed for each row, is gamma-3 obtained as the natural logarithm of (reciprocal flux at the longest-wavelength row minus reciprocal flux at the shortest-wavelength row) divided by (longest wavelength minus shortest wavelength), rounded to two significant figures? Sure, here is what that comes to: -8.0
